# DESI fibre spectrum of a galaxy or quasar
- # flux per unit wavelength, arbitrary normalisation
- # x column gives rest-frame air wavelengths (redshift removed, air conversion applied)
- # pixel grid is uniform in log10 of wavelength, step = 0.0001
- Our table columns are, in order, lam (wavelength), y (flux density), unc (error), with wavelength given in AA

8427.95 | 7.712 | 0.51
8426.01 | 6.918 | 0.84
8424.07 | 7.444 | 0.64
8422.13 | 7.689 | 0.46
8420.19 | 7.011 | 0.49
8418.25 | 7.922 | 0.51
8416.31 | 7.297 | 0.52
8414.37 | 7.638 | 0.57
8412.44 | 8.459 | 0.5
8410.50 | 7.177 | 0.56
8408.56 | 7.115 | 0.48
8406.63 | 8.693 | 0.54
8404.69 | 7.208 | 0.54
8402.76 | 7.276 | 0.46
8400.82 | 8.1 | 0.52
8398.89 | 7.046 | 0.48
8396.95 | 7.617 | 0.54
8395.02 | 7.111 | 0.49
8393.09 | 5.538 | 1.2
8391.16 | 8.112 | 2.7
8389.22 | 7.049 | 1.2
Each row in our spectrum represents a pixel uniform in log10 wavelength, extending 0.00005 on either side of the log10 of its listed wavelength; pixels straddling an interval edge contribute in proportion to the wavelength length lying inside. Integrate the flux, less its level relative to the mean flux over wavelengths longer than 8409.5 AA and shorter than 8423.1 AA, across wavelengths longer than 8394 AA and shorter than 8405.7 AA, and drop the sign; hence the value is 2.4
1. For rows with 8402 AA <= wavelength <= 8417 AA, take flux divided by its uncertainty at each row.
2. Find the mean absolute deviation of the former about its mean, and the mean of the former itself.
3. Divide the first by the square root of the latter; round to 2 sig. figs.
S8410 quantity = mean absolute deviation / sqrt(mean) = 0.33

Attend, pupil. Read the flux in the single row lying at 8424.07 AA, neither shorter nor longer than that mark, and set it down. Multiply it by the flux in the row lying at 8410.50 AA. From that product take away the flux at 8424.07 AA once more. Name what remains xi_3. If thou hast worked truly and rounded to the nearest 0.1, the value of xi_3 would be 46.0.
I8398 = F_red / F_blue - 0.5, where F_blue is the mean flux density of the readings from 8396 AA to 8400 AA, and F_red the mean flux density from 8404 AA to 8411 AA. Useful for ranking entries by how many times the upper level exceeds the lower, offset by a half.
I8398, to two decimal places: 0.53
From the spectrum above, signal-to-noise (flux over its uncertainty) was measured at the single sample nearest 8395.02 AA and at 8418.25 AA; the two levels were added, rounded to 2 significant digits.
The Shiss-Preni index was 30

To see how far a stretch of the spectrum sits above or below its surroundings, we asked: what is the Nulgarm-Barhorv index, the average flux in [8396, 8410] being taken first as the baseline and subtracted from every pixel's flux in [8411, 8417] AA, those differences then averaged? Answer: 0.2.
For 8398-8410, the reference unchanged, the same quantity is 0.0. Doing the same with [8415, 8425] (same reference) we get -0.1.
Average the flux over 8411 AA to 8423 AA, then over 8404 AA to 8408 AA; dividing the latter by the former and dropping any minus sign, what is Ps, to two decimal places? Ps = 1.04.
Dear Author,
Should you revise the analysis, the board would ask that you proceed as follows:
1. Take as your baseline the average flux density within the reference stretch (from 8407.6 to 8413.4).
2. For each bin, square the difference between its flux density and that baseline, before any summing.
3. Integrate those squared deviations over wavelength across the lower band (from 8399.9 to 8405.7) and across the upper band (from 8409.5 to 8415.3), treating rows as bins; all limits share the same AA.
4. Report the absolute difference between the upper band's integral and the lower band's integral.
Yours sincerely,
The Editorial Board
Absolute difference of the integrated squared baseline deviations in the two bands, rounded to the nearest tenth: 0.8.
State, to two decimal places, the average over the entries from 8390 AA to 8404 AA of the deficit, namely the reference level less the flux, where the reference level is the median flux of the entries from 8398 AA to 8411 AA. -0.05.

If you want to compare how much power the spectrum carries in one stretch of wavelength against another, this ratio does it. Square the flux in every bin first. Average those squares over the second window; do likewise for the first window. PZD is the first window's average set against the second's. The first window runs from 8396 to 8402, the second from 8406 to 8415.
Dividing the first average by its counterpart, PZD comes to 0.94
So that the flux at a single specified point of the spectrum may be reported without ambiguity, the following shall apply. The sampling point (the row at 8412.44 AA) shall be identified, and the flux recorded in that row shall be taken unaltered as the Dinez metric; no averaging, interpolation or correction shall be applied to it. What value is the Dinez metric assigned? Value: 8.459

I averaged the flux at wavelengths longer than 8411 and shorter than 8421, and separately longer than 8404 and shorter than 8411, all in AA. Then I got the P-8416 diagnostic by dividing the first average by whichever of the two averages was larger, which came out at 1.00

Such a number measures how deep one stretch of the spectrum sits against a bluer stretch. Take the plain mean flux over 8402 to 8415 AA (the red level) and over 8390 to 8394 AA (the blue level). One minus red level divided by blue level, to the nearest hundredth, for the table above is -0.12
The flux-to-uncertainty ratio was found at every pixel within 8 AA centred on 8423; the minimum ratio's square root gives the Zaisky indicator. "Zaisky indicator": 2.87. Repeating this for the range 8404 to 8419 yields 3.58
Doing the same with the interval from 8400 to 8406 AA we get 3.65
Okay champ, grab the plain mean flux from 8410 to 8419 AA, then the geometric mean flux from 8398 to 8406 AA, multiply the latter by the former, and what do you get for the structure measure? 57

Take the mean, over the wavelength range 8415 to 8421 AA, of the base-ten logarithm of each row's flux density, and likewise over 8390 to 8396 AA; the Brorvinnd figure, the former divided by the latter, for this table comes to 1.04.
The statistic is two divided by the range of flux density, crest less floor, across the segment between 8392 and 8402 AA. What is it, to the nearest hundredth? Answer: 0.78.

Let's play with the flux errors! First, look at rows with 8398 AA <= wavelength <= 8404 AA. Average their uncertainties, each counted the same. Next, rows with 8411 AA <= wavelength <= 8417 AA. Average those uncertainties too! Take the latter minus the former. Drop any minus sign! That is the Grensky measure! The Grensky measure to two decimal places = 0.04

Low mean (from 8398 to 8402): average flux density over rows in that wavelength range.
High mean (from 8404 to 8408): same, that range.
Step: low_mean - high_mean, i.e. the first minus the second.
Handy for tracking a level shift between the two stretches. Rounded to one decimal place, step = -0.4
